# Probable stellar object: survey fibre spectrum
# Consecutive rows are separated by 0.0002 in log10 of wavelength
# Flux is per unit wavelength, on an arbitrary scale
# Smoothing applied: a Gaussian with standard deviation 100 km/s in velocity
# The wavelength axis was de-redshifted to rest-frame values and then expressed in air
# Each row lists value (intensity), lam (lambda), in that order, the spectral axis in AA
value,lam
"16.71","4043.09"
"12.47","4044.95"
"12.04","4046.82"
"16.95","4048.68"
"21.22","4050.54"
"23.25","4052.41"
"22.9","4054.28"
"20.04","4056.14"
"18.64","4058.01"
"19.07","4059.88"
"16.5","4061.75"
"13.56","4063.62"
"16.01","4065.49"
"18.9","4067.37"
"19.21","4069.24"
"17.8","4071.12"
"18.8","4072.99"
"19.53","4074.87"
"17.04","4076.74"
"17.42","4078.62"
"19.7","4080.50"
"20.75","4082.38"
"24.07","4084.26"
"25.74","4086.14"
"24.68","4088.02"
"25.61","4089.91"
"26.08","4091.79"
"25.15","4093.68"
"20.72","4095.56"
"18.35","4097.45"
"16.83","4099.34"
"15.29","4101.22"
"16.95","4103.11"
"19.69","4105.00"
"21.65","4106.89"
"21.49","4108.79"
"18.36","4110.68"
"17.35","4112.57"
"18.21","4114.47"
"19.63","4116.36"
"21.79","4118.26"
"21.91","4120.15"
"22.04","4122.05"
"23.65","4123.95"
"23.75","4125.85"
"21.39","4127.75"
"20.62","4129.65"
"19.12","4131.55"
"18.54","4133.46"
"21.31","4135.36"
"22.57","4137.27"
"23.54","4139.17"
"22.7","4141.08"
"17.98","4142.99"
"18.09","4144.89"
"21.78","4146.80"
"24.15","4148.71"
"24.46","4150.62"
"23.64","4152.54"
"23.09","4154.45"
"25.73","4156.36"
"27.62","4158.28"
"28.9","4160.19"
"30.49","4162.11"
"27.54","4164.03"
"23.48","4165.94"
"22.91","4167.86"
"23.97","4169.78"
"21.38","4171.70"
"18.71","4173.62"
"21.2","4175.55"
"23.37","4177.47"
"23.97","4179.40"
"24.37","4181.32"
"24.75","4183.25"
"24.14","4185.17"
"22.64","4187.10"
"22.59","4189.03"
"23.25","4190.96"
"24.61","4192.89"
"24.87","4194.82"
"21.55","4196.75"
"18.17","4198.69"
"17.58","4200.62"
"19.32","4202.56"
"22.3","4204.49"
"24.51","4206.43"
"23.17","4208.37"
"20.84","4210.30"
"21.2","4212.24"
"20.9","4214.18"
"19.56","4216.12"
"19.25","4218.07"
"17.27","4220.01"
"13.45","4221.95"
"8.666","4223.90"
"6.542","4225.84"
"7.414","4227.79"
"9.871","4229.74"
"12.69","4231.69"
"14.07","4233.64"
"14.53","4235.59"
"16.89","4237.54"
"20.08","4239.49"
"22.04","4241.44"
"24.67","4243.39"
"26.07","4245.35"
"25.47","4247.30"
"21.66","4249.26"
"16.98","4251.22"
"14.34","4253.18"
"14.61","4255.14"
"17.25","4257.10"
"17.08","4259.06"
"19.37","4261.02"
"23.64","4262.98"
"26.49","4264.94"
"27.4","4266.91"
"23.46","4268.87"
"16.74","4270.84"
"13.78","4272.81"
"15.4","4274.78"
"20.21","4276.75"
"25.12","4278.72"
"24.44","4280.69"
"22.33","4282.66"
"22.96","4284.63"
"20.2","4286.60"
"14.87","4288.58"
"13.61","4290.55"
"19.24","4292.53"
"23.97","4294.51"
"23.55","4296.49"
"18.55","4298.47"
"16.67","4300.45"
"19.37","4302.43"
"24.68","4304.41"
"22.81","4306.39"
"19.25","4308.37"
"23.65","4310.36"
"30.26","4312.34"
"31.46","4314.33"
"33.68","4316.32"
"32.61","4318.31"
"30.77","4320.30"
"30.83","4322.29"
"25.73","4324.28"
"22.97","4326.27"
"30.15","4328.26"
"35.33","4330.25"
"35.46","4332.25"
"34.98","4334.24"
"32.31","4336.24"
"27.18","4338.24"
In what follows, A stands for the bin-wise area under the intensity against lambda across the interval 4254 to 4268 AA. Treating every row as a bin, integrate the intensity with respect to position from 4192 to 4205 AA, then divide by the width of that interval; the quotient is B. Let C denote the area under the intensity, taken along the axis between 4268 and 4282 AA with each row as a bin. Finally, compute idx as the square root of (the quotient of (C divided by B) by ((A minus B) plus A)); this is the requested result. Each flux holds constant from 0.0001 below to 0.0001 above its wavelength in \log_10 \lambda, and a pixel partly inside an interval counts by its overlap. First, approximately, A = 291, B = 21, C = 279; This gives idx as 0.153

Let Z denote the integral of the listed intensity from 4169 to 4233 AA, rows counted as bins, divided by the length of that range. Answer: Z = 19.6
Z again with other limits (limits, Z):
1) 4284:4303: 19.2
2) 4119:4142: 21.8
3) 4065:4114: 20.1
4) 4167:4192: 22.9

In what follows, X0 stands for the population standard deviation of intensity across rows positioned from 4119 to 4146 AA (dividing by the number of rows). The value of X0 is 2.0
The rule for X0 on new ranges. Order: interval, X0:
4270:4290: 3.9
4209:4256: 5.4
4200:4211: 2.3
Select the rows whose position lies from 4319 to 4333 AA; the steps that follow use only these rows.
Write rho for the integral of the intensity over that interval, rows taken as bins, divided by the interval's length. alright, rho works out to 30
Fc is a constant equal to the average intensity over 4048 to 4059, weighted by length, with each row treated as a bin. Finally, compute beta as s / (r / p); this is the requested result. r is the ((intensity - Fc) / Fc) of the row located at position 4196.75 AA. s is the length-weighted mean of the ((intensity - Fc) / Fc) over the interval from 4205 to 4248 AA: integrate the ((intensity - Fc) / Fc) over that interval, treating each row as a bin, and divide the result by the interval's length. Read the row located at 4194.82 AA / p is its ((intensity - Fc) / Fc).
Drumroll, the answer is -0.62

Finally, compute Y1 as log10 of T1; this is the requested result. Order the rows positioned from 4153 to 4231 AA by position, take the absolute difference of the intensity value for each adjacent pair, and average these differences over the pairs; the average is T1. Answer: 0.24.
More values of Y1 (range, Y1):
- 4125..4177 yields 0.26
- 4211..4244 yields 0.31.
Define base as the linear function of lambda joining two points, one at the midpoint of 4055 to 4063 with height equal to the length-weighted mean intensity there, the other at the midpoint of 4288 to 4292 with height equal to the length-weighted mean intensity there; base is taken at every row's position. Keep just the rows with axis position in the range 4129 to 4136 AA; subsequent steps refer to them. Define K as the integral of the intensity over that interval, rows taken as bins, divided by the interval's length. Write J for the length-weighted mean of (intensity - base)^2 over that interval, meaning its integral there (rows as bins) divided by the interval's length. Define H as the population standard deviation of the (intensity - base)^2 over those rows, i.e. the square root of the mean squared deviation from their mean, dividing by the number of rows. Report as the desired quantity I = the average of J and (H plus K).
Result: 17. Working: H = 6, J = 7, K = 19.8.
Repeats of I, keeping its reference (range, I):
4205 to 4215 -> 40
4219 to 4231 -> 41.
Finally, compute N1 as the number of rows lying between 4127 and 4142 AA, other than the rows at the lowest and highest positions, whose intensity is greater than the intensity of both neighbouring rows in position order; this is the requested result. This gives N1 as 1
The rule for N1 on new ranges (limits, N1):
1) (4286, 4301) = 1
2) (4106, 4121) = 0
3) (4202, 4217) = 2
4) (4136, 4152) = 1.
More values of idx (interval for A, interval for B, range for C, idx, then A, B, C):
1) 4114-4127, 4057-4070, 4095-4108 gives 0.159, 282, 17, 240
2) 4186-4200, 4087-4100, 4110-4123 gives 0.138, 314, 23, 259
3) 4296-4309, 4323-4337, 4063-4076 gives 0.121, 268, 31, 231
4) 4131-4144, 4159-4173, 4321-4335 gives 0.181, 271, 25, 430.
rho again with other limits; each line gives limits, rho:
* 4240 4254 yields 22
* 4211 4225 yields 17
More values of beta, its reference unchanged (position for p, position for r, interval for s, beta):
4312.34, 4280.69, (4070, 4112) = -0.01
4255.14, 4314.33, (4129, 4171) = -0.07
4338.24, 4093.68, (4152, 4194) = 0.25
